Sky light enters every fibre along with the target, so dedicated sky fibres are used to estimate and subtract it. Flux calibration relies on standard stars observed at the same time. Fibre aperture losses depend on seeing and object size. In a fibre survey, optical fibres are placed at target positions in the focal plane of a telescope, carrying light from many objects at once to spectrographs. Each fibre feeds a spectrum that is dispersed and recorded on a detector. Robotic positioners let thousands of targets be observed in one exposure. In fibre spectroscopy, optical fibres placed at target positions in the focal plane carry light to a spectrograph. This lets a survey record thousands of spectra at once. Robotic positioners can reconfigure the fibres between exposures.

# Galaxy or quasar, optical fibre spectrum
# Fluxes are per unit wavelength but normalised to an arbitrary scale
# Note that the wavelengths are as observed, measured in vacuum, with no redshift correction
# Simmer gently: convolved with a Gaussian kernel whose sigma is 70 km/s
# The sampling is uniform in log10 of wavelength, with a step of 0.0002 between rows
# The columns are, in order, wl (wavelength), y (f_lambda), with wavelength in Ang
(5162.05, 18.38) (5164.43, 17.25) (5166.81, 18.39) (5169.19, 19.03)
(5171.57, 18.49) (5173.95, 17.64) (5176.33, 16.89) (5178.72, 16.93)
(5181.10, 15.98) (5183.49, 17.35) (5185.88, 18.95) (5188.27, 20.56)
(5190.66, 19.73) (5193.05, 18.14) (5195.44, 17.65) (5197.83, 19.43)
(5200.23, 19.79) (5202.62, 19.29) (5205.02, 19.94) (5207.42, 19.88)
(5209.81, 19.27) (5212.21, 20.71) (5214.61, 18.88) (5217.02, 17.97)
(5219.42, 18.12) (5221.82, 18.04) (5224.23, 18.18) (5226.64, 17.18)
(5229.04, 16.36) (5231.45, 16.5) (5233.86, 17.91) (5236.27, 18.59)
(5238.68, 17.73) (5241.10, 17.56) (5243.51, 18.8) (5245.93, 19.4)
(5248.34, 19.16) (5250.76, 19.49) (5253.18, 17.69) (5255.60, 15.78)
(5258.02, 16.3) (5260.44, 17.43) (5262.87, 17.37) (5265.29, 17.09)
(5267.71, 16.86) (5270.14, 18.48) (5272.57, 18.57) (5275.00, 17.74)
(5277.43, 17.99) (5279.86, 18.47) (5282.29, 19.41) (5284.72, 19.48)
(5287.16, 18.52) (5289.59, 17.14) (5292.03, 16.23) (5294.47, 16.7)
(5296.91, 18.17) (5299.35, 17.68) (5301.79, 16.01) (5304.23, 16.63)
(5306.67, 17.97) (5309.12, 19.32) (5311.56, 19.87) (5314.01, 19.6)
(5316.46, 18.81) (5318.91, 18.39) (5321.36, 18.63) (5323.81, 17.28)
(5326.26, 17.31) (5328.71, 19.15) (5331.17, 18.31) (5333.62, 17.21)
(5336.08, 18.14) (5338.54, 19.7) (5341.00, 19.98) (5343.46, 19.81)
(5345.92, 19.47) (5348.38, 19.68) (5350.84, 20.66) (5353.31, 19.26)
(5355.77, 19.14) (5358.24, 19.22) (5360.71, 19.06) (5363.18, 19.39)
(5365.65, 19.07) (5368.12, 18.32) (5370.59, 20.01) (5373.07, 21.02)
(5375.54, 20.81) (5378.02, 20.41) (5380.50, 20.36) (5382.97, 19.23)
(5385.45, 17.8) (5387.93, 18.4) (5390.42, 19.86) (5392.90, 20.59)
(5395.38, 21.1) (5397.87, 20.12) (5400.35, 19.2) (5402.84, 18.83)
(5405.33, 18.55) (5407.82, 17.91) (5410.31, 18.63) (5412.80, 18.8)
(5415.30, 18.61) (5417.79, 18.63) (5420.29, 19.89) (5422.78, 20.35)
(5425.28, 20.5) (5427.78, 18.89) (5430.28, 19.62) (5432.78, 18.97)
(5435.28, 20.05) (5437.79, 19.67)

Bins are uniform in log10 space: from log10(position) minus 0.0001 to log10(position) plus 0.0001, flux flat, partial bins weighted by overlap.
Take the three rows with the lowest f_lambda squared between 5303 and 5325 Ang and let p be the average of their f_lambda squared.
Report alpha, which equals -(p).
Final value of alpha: -299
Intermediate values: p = 299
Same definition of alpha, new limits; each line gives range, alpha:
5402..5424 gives -337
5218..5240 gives -278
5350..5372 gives -354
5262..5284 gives -293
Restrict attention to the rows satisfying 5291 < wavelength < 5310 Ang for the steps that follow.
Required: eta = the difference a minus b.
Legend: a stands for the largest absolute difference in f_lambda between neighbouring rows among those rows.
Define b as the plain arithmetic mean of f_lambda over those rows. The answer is -15.7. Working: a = 1.67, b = 17.3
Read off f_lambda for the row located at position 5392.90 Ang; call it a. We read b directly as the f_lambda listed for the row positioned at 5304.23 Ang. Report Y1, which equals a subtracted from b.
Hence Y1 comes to -4.0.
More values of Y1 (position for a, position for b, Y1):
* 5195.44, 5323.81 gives -0.4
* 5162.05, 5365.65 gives 0.7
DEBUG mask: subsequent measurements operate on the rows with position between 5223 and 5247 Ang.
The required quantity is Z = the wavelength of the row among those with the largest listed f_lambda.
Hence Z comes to 5245.93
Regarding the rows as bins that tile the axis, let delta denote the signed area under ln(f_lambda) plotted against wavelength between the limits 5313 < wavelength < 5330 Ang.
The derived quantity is 50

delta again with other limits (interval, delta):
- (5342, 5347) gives 15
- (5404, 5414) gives 29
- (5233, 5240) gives 20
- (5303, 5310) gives 20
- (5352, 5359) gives 21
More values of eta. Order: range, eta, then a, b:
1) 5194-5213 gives -17.7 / 1.78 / 19.5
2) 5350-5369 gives -17.9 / 1.40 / 19.3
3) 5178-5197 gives -16.6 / 1.61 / 18.2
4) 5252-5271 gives -15.2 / 1.91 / 17.1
